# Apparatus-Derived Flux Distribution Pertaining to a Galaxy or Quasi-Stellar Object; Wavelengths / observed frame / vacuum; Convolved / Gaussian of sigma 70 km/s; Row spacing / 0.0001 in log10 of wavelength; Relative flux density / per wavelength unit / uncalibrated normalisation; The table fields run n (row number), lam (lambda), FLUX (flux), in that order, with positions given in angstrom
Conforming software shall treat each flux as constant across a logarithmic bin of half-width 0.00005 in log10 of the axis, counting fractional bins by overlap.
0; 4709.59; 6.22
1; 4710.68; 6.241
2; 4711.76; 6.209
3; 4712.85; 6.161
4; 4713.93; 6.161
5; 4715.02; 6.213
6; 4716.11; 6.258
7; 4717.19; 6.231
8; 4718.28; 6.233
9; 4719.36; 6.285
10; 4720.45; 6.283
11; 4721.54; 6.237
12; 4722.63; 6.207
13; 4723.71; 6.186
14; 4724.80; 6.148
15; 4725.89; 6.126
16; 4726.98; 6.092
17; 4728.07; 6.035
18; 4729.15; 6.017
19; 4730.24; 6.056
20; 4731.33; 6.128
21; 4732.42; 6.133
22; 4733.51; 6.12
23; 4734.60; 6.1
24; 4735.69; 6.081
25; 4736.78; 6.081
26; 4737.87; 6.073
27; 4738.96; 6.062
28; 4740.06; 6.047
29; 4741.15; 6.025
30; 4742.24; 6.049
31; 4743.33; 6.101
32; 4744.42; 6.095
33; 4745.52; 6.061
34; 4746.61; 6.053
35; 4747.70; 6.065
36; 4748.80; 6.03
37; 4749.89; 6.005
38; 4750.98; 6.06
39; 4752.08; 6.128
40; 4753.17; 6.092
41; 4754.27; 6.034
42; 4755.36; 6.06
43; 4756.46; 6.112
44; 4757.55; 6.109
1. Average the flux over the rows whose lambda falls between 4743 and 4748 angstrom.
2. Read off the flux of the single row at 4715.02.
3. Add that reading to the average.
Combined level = 12.3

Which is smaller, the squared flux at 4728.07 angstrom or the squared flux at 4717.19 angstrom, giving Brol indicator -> 36.4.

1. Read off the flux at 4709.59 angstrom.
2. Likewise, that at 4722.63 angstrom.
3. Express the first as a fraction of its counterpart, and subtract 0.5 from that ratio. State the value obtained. 0.502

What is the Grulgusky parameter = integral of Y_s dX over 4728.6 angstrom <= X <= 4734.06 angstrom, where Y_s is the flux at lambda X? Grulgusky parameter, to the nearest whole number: 33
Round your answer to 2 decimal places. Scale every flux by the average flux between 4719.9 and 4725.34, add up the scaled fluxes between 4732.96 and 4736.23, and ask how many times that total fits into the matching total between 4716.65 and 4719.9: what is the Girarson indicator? 1.02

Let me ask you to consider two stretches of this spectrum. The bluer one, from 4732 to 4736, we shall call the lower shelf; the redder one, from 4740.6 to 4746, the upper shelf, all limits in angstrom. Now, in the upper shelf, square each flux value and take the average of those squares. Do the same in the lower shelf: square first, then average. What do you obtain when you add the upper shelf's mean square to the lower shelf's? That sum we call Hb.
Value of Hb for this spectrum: 74.1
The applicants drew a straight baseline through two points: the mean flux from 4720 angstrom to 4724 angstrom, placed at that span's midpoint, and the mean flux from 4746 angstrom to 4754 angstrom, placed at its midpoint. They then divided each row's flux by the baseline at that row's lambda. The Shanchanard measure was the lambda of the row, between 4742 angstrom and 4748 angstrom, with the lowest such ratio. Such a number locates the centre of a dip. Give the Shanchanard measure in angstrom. 4742.24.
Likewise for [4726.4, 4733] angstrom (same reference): 4729.15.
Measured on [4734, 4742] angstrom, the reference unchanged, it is 4741.15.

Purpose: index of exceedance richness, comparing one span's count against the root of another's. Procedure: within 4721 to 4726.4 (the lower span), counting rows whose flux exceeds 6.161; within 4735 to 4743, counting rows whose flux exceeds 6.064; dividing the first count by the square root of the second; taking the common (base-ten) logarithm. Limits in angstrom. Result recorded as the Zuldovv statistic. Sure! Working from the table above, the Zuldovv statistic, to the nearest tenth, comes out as 0.2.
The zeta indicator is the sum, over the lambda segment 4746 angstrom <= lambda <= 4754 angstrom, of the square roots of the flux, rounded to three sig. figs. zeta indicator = 17.2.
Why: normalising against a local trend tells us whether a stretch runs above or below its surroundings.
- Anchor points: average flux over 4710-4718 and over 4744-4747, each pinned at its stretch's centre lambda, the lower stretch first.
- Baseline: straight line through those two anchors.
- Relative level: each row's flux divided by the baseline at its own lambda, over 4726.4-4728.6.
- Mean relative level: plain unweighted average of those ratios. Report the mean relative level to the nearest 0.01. 0.99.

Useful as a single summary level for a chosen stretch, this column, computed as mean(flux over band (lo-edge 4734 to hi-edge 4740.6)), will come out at 6.07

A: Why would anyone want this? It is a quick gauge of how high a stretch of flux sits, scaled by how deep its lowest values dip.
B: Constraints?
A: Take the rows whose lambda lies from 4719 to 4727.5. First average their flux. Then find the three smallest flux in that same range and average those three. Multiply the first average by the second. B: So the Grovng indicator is 37.9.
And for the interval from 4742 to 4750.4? 36.5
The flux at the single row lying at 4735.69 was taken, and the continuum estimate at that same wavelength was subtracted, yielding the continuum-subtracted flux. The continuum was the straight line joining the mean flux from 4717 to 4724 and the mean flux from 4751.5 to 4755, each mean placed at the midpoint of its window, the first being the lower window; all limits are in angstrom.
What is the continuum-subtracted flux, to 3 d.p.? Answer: -0.085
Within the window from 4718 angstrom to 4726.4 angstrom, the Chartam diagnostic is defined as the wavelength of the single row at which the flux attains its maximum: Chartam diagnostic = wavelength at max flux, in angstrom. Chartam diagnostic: 4719.36 angstrom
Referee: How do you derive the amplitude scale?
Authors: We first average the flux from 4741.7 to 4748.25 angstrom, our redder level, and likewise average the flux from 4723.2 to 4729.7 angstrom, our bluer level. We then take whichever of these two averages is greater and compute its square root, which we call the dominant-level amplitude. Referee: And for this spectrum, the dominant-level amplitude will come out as 2.47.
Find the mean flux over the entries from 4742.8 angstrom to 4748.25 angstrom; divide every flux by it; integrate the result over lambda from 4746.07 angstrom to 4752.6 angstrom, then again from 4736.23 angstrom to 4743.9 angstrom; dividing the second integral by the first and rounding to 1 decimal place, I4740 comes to 1.2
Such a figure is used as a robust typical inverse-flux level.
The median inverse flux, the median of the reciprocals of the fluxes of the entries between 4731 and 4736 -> 0.163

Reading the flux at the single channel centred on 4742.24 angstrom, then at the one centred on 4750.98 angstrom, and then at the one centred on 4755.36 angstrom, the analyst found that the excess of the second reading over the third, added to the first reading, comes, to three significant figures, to 6.05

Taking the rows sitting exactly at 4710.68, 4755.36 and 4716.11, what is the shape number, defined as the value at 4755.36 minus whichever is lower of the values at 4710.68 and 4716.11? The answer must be -0.181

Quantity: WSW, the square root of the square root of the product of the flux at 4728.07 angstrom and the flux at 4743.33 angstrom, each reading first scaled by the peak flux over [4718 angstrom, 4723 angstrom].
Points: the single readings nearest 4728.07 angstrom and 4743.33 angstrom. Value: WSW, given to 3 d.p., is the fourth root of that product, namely 0.983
